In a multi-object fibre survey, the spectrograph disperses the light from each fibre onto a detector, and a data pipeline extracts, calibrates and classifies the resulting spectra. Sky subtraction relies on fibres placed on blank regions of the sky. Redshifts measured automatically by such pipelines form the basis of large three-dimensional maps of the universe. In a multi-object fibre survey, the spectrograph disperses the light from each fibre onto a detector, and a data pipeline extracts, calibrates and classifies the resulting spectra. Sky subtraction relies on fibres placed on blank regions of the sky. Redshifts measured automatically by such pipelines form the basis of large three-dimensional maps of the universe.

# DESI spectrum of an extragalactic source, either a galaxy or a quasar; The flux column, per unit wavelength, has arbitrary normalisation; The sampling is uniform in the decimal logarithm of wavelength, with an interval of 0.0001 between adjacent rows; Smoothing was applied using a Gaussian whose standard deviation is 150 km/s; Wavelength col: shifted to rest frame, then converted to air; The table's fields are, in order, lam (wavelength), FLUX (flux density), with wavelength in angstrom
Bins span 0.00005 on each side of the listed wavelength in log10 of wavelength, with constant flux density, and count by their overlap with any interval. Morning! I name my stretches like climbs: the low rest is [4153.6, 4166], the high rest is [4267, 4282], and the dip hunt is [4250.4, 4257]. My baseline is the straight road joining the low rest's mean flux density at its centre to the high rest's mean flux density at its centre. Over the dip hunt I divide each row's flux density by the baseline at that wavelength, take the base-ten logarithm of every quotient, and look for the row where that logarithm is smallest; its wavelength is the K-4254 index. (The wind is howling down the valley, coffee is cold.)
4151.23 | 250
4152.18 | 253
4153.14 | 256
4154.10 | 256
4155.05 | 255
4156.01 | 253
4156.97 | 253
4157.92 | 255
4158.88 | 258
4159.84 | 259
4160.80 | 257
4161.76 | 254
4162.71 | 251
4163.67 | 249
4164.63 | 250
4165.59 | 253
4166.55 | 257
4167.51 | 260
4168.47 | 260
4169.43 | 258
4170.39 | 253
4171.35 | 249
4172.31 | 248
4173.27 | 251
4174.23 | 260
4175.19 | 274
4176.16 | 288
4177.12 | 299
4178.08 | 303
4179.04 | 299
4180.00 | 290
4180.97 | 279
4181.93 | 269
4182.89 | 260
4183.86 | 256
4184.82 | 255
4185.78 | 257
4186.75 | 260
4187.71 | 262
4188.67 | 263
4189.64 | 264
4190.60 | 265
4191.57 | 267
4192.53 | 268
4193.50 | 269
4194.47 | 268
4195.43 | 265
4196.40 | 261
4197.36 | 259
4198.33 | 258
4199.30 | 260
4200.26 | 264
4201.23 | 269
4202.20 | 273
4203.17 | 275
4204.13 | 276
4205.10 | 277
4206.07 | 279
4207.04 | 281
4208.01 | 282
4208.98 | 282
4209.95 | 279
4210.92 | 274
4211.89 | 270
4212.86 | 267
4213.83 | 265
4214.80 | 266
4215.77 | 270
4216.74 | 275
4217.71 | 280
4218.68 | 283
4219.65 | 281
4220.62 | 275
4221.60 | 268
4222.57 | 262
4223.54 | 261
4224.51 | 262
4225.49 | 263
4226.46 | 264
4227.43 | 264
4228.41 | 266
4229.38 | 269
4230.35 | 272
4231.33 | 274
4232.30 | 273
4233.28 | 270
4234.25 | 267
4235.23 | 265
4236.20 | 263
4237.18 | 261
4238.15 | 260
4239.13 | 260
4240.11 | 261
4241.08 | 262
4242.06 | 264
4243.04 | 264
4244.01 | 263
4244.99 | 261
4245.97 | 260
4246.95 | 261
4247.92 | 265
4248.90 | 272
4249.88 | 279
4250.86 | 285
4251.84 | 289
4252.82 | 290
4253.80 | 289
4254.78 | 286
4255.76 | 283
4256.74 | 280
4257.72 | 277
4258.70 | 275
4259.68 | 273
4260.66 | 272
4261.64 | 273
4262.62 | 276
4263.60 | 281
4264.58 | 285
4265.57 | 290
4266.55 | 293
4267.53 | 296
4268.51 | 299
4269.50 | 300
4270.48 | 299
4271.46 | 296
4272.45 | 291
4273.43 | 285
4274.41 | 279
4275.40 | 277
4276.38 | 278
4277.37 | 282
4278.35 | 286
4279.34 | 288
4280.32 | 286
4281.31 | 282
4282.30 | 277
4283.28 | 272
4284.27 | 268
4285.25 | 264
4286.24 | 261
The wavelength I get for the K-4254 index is 4256.74 angstrom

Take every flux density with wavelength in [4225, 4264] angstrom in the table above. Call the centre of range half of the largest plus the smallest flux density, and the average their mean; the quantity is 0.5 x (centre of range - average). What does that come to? 2.1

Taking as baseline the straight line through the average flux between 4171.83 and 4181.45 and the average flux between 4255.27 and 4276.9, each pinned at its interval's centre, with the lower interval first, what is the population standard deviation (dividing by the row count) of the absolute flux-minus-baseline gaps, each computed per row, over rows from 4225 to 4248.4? 4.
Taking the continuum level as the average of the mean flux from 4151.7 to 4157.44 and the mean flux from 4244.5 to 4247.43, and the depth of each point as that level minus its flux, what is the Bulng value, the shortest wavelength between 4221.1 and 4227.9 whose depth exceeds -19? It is 4221.60 angstrom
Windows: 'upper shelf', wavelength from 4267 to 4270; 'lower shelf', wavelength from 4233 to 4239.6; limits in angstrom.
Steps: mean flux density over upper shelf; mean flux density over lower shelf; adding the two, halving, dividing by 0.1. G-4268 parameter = 2810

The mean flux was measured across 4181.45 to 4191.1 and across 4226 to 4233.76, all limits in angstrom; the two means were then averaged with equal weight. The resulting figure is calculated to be 265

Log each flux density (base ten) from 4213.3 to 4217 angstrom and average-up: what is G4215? 2.430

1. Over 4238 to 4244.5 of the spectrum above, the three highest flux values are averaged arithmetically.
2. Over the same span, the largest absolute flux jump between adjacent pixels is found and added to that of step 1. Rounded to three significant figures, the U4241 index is 266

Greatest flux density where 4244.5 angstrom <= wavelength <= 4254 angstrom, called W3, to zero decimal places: 290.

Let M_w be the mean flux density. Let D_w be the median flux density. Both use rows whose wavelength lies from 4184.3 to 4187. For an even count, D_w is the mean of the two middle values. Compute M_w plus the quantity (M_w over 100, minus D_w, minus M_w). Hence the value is -254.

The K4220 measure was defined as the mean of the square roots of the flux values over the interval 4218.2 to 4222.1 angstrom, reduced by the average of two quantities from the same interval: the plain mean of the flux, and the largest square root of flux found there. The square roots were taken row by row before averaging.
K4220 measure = -130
